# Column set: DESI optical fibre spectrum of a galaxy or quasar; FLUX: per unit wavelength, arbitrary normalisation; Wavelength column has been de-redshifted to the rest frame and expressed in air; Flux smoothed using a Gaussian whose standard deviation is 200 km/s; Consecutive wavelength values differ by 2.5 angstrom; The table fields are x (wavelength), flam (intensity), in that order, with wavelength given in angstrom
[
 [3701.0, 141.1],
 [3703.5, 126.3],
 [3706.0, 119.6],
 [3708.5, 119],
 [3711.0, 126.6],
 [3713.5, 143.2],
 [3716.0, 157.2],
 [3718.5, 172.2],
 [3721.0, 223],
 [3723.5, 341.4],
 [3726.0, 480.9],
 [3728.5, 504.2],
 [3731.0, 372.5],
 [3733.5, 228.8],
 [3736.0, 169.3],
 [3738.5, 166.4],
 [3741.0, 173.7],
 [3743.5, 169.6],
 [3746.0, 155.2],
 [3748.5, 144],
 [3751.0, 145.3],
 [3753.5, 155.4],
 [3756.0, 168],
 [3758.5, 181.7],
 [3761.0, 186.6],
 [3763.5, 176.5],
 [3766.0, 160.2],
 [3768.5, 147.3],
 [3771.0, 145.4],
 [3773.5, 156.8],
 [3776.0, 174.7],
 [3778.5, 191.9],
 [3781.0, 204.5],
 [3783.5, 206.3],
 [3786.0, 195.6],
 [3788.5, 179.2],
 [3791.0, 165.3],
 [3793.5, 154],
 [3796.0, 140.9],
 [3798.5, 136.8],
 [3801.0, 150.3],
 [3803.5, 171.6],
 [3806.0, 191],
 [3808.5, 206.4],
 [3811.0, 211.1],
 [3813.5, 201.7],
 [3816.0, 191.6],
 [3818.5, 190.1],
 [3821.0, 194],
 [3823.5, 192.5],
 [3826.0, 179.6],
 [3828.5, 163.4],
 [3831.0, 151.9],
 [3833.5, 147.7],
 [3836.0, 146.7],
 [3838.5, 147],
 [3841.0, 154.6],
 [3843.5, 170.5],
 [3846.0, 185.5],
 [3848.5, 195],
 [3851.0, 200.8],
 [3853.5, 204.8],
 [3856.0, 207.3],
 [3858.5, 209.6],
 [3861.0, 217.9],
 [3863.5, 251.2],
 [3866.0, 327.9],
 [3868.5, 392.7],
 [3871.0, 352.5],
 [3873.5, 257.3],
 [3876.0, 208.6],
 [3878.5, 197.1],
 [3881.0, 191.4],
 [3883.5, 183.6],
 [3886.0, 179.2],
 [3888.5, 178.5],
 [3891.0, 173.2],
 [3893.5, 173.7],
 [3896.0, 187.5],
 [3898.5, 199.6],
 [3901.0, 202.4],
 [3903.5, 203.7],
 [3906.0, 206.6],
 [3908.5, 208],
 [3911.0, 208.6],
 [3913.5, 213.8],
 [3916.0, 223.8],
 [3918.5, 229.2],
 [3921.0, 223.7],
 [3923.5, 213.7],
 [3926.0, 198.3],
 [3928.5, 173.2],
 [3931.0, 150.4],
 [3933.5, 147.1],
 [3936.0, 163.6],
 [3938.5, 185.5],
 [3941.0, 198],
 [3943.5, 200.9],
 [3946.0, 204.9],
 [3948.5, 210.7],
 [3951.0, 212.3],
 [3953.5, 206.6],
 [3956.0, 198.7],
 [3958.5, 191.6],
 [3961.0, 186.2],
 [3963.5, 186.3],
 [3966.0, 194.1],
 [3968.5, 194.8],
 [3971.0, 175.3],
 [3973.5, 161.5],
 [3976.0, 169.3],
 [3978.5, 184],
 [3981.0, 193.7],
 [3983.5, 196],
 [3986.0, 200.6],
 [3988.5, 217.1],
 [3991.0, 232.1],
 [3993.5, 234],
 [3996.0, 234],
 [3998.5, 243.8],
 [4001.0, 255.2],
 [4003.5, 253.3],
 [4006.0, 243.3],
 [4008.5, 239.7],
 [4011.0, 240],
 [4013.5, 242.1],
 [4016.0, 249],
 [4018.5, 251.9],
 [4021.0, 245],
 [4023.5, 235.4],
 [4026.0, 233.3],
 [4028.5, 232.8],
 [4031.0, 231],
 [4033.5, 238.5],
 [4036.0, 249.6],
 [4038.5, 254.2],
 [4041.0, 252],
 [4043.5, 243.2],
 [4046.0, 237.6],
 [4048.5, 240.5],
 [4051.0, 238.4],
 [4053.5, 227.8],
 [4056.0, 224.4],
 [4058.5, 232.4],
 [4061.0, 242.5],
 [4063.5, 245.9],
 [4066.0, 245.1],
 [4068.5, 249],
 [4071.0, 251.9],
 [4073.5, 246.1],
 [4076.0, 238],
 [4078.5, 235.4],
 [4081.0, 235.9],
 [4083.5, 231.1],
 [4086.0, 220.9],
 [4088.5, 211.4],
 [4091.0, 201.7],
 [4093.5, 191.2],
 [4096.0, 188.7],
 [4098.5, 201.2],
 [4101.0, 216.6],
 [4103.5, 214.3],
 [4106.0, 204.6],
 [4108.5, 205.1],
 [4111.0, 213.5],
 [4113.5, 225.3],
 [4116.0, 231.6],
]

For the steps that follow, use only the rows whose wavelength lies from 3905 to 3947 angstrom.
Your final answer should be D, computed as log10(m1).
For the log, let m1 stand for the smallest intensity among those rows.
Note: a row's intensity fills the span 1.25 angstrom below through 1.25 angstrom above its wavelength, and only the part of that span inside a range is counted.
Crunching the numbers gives 2.17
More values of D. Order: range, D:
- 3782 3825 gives 2.14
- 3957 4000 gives 2.21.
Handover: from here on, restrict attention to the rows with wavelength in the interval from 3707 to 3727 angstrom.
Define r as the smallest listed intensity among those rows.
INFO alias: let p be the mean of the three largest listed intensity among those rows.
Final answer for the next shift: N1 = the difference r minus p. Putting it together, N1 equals -229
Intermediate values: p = 348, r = 119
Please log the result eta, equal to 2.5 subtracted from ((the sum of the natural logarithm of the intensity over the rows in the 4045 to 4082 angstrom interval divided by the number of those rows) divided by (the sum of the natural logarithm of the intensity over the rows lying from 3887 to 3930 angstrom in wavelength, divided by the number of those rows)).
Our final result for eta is -1.47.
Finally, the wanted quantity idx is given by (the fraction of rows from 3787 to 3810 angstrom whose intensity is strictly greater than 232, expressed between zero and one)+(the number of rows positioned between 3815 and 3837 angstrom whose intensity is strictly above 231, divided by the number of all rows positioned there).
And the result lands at 0.0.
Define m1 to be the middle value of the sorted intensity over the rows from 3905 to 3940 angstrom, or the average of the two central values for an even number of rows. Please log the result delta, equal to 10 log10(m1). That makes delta 23.2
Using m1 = 207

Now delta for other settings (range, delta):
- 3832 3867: 23.0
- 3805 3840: 22.8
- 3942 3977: 22.9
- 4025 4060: 23.8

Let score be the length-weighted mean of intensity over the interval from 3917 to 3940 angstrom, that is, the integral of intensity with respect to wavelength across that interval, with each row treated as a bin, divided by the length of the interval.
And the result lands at 188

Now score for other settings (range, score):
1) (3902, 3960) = 199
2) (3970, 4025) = 223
